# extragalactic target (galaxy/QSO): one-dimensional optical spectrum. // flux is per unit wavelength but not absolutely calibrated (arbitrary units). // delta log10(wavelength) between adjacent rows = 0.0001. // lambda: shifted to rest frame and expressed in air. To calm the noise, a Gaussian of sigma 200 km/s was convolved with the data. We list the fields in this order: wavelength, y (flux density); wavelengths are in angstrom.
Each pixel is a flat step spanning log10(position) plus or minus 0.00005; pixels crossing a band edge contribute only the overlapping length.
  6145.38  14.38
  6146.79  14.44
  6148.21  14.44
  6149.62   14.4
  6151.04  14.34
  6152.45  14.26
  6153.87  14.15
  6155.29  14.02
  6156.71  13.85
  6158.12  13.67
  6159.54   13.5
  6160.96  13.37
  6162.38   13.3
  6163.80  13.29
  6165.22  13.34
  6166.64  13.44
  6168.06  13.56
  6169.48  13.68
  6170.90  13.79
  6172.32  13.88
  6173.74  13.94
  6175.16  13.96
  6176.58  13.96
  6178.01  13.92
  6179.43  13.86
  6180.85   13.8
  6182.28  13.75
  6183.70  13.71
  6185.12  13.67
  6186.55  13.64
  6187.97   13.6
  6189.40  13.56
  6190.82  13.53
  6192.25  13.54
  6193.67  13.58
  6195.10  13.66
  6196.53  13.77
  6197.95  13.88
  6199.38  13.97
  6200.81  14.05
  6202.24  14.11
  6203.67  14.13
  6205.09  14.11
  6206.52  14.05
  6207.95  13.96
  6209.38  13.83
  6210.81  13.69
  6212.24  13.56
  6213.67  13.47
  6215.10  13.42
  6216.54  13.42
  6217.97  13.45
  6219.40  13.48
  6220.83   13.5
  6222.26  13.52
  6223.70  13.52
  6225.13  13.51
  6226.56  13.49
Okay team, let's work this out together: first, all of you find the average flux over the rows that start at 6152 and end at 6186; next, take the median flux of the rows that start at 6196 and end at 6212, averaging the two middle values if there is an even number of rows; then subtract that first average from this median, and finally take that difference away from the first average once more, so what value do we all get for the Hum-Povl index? 13.5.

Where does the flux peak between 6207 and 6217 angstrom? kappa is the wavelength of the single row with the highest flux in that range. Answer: 6207.95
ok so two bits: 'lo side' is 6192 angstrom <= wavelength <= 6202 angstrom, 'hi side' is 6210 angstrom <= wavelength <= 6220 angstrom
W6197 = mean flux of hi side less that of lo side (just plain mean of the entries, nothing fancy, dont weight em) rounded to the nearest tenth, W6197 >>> -0.3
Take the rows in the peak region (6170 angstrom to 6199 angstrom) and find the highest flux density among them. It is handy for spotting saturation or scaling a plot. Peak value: 13.96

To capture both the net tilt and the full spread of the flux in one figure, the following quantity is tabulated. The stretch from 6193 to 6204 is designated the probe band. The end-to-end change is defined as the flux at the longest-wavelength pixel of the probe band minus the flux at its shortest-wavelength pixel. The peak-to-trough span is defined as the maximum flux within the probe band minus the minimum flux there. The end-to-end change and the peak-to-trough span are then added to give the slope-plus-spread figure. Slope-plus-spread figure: 1.10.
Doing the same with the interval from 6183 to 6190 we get 0.00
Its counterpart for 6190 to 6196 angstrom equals 0.26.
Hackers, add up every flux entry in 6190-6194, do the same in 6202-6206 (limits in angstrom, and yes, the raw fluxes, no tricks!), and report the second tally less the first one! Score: 1.7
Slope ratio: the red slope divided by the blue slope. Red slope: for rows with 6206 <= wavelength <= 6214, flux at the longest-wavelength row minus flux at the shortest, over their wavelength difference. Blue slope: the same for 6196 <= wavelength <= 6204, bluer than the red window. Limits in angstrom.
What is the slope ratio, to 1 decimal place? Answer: -1.6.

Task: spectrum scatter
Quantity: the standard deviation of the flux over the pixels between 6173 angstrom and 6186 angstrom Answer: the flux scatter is 0.11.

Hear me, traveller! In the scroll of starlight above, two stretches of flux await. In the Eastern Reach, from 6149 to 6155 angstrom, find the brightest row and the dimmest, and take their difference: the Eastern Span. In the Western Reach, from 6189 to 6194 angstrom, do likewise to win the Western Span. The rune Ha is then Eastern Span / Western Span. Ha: 5.0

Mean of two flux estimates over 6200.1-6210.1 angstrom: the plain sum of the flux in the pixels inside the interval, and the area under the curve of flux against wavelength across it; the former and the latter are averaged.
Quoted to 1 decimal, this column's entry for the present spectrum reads 119.3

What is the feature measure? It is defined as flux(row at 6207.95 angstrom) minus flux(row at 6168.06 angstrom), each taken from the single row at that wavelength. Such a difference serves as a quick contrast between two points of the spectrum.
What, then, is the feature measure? 0.4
